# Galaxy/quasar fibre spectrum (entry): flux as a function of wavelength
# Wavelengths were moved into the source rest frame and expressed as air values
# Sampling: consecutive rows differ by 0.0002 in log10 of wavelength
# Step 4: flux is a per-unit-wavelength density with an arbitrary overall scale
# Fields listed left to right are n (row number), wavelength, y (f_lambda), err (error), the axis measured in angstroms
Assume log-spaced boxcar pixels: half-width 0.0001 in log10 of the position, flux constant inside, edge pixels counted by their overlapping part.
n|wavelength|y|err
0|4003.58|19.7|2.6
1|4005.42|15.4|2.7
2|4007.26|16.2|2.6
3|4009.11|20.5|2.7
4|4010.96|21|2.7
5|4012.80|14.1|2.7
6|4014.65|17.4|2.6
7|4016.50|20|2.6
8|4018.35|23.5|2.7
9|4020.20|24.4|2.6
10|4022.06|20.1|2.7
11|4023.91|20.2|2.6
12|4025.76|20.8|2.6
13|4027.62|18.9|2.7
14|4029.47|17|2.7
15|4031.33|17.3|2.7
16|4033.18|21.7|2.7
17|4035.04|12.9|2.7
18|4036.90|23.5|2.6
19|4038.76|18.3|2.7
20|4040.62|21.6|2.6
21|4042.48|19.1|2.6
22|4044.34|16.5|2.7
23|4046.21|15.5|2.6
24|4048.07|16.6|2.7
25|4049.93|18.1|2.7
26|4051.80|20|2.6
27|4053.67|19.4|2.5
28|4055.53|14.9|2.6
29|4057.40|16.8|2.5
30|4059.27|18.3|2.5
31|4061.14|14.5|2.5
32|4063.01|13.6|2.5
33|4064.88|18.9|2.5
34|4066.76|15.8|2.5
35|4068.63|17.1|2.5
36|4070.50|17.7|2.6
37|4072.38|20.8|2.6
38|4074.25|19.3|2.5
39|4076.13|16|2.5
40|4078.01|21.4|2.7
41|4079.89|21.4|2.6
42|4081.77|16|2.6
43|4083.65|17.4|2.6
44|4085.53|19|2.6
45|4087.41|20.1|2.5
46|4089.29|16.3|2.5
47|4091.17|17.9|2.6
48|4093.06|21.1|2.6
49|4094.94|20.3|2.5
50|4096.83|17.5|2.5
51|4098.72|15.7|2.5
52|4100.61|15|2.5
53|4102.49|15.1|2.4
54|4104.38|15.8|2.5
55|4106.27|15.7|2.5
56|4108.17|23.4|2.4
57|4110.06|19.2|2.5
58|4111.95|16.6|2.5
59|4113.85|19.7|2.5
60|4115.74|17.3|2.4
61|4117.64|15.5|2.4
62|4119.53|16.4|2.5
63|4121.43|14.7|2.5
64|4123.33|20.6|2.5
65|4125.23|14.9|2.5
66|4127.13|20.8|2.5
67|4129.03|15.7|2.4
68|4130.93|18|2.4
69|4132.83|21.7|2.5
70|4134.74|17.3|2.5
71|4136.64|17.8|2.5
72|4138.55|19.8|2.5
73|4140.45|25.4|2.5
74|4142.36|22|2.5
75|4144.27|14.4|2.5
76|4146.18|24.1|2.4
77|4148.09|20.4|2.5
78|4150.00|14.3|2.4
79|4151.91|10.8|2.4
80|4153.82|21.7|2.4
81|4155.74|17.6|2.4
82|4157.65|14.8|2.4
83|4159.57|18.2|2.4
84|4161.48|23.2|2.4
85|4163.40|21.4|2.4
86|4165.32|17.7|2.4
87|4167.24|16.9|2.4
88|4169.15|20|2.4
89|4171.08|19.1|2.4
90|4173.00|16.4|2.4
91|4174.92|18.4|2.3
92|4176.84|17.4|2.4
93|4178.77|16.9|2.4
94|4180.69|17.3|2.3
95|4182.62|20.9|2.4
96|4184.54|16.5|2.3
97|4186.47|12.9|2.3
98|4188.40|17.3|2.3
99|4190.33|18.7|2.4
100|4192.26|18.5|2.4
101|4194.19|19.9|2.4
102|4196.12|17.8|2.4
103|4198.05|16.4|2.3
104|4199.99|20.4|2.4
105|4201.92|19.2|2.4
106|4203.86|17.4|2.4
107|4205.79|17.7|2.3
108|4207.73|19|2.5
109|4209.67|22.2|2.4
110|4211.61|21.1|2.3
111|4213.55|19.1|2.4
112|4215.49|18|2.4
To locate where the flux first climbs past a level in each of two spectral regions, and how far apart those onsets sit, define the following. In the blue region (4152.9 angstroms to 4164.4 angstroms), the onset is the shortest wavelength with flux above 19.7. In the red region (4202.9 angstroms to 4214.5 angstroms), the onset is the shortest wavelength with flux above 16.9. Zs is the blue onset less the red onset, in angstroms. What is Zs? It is -50.0 angstroms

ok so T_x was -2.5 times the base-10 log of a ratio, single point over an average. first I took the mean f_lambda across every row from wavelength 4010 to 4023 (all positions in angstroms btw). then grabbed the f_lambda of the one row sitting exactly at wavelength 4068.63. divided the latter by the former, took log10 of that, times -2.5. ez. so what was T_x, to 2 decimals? 0.17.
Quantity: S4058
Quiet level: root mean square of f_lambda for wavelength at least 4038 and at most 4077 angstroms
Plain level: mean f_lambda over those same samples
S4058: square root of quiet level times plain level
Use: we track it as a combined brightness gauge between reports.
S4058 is 17.6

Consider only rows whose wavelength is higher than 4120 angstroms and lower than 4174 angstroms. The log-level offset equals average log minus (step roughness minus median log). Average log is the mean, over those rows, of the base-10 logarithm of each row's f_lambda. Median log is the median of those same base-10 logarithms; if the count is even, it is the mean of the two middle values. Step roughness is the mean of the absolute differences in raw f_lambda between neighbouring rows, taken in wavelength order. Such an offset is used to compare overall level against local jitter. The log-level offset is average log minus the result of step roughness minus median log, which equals -1.7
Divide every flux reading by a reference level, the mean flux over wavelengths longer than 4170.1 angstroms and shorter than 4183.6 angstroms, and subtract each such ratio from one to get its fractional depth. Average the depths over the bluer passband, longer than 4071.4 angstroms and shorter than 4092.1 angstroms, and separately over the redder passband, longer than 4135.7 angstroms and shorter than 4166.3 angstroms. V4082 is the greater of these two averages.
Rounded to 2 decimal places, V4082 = -0.04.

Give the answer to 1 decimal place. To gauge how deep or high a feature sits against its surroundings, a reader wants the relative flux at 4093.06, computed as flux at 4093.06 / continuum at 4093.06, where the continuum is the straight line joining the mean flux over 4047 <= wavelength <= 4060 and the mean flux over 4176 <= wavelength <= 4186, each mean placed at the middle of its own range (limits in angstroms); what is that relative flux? 1.2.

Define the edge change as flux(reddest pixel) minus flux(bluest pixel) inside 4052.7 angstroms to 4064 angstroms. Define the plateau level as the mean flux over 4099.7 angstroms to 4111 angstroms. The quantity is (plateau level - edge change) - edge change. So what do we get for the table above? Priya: 29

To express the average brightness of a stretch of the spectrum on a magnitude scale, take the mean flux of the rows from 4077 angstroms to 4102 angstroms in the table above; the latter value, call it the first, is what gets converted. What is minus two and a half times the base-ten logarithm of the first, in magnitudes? -3.16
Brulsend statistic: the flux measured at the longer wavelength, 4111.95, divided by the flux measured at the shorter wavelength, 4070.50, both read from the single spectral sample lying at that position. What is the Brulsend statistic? 0.94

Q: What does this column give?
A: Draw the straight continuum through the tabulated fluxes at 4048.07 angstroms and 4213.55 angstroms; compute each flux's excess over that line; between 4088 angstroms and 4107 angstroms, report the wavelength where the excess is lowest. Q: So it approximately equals 4100.61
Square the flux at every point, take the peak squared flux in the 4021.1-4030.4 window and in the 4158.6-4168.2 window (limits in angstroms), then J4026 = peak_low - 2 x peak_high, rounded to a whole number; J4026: -644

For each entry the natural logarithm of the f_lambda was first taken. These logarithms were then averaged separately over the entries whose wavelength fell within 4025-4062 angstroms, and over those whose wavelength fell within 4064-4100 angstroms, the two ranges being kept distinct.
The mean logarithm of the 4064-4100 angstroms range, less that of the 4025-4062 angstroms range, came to 0.02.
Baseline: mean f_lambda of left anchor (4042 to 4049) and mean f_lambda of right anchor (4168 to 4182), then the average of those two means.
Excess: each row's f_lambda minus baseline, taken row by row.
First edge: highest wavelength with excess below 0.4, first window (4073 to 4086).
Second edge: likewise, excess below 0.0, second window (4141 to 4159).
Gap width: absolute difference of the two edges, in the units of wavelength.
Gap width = 74.0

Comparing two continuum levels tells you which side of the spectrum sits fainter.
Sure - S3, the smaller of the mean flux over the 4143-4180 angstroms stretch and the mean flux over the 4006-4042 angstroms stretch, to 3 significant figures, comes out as 18.1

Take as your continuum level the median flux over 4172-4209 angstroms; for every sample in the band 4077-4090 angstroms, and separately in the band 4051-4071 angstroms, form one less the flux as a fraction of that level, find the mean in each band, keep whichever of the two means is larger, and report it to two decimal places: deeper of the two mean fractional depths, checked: 0.04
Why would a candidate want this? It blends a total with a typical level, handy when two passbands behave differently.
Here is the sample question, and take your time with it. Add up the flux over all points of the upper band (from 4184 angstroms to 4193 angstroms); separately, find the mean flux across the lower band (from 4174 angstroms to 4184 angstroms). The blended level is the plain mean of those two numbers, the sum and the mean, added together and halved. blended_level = 51.0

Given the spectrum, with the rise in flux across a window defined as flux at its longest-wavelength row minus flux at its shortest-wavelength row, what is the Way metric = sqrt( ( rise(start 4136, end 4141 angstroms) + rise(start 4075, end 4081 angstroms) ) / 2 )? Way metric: 2.55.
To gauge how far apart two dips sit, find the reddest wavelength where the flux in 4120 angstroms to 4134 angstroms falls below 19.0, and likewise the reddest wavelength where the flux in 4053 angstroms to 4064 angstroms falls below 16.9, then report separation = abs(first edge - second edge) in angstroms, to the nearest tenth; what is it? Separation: 67.9 angstroms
